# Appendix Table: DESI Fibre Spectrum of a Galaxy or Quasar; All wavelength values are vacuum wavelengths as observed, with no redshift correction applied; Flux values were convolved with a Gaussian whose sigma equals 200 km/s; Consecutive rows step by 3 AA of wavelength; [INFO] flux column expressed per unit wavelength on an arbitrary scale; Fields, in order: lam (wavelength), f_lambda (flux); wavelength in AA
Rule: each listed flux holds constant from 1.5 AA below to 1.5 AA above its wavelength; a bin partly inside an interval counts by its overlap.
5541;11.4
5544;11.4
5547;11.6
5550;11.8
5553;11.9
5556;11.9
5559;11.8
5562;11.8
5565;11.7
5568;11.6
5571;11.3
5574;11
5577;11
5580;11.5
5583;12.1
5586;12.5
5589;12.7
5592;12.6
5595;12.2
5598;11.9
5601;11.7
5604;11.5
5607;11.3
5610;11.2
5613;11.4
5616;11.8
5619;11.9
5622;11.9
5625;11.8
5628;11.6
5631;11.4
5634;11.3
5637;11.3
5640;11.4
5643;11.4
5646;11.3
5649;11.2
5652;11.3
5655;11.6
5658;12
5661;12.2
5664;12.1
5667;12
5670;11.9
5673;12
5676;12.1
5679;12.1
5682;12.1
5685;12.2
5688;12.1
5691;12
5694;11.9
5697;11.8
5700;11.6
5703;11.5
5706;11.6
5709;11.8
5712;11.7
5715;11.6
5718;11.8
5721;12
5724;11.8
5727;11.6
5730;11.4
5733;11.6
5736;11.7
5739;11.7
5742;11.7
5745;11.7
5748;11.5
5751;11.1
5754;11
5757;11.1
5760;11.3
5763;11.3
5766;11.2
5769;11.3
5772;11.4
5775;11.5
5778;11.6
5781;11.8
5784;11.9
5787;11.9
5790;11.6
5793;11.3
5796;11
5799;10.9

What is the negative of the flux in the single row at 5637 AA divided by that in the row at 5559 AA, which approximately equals -0.96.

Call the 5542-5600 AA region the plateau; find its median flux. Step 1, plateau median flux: 11.8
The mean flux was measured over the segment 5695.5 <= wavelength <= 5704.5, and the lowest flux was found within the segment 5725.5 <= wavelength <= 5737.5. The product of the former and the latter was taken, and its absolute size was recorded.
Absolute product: 133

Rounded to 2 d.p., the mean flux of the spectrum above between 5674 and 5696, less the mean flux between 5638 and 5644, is 0.67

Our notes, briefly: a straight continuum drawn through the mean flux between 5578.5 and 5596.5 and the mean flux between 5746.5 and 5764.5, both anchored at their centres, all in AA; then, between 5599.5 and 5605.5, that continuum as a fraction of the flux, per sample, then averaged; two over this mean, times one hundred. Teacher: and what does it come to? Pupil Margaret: 191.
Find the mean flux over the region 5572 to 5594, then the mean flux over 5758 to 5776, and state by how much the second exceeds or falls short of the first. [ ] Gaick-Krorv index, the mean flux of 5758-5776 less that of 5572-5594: -0.58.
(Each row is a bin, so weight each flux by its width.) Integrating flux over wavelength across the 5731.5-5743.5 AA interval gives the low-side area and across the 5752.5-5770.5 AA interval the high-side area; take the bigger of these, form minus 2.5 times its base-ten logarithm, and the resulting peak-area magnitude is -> -5.76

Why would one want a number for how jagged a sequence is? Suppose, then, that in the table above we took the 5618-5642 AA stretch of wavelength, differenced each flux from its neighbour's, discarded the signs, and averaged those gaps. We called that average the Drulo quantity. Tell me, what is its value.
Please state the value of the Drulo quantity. 0.10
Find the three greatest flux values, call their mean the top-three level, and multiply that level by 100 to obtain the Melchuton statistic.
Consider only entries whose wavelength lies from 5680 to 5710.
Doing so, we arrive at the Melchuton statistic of 1213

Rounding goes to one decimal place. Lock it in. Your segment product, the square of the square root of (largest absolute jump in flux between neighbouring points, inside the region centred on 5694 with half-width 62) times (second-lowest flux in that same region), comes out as 4.4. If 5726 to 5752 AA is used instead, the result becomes 4.6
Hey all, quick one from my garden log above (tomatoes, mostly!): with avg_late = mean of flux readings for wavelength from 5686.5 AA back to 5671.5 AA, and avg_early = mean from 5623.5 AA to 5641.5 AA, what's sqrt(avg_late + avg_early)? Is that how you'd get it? 4.85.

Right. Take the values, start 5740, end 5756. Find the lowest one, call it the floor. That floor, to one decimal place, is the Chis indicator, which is 11.0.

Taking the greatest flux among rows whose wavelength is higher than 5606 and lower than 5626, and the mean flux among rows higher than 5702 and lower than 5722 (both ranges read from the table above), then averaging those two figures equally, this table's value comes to 11.8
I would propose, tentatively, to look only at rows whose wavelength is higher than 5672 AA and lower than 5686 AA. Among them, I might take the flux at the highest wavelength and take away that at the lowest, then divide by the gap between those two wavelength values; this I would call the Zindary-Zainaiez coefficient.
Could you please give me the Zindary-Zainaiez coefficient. 0.02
